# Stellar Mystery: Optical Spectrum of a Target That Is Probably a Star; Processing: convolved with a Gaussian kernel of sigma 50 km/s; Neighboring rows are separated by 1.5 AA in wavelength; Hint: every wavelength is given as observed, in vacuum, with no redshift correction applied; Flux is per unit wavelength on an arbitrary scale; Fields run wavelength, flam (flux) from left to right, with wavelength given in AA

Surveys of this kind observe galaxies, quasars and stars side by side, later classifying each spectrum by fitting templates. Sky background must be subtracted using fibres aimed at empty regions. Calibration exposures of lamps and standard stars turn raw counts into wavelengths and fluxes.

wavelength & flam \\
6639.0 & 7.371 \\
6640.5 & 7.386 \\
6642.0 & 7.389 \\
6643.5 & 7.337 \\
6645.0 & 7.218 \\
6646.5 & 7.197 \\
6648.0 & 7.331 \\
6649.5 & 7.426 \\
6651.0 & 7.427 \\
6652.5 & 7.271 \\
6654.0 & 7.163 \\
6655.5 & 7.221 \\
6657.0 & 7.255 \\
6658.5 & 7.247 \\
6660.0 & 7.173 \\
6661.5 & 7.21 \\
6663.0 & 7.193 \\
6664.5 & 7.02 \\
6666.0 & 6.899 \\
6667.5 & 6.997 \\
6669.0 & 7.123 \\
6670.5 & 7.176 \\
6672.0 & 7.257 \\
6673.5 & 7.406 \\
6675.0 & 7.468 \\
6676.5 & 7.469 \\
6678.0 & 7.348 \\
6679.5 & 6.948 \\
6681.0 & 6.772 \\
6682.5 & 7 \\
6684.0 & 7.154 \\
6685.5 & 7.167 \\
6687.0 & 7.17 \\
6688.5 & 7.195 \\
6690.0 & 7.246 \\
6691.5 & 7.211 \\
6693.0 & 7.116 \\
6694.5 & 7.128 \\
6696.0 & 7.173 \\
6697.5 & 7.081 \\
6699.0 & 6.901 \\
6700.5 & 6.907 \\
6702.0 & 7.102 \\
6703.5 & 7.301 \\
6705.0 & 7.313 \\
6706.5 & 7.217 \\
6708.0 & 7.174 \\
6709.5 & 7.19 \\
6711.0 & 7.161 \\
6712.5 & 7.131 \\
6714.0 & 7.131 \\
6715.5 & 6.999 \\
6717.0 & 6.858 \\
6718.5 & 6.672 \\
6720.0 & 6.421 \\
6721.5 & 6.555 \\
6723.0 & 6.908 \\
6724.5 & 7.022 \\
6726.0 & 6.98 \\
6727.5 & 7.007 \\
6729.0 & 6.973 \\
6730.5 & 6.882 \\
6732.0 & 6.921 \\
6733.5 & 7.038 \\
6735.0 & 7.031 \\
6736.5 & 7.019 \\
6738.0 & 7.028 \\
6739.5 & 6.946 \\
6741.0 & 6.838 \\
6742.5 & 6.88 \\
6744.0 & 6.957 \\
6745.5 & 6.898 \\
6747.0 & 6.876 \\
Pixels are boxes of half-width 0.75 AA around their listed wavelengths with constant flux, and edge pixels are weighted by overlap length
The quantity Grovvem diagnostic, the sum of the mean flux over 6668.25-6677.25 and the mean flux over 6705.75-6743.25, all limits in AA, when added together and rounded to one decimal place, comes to 14.3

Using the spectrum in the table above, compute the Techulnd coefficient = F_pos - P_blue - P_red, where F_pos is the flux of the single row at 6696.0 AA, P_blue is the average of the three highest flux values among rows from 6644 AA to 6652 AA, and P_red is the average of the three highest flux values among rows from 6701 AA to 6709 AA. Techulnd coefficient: -7.5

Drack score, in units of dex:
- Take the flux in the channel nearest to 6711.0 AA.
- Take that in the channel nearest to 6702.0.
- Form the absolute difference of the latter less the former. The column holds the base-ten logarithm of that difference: -1.2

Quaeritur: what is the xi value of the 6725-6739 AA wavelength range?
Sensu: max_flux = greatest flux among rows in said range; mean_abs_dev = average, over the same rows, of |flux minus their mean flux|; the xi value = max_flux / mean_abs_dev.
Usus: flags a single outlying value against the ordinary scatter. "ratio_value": 166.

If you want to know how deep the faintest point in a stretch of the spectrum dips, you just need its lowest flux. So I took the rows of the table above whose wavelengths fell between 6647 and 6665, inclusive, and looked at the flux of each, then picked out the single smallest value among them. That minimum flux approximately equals 7.02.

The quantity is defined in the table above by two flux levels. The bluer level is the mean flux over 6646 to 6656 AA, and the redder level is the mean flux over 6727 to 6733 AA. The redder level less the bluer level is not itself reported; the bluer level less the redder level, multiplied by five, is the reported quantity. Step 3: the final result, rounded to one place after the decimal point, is 1.7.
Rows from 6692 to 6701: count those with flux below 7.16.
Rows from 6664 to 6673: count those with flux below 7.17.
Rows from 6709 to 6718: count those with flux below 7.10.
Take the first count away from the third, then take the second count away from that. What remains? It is -7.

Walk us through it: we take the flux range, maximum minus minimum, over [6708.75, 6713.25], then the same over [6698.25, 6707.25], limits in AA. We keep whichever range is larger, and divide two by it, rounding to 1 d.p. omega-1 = 4.9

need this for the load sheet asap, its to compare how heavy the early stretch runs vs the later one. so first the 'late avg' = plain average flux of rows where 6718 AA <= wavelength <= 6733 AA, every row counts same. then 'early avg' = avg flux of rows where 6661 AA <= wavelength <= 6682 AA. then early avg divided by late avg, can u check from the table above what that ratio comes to 1.05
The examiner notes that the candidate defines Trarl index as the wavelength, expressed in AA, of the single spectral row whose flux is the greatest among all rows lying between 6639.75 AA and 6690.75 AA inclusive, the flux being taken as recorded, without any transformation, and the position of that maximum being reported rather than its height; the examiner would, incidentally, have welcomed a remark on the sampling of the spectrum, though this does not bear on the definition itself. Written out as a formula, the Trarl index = 6676.5 AA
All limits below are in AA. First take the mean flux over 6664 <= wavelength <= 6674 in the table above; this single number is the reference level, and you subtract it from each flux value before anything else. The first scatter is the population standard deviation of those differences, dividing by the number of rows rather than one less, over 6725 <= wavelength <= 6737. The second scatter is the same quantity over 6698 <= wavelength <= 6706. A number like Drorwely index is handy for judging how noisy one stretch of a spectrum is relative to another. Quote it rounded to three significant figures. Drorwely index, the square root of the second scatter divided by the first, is 1.87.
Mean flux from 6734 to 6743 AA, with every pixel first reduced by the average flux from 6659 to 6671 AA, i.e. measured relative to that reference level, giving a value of -0.14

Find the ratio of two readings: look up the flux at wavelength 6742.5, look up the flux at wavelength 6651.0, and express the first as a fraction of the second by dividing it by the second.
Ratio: 0.93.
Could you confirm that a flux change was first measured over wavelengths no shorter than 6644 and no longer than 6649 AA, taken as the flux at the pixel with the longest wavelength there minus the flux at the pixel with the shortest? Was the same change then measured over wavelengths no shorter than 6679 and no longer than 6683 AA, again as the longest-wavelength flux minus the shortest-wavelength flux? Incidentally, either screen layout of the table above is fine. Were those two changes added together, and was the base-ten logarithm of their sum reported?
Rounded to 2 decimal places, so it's -0.78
